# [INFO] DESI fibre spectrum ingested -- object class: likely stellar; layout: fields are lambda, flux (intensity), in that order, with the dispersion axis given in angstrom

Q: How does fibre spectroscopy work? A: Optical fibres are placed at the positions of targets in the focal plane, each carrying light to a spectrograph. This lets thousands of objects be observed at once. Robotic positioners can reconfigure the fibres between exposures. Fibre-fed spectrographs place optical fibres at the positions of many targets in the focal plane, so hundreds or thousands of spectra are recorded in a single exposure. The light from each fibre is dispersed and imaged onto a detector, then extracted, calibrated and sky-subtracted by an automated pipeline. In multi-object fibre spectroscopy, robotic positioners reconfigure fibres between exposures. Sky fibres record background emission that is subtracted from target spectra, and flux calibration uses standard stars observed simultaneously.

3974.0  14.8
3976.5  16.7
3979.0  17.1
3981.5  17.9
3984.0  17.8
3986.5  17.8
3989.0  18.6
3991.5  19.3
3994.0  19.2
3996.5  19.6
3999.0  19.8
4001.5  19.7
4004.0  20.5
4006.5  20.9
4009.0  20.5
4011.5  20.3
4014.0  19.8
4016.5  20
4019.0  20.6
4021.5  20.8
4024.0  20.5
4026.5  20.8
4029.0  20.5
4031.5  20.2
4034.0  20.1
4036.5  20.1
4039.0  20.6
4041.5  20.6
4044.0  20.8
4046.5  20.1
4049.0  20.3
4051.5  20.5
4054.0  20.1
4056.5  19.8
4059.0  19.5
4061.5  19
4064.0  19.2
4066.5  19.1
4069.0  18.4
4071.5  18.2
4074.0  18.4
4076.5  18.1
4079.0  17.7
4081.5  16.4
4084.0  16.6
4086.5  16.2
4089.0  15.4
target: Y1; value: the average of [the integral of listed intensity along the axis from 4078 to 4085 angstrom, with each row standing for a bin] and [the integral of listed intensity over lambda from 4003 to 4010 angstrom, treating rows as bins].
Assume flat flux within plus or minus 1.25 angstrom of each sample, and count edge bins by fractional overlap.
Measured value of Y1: 131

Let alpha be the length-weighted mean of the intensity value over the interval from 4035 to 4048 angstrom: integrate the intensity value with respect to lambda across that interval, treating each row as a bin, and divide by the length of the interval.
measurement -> 20.4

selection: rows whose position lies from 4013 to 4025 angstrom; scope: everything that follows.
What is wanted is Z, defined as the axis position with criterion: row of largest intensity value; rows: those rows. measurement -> 4021.5 angstrom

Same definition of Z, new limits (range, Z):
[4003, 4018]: 4006.5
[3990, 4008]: 4006.5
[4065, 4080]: 4066.5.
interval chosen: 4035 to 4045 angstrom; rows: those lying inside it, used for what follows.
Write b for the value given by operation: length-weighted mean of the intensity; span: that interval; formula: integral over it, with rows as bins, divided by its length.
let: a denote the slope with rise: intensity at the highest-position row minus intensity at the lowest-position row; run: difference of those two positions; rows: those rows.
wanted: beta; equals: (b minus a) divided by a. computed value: 219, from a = 0.09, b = 20.5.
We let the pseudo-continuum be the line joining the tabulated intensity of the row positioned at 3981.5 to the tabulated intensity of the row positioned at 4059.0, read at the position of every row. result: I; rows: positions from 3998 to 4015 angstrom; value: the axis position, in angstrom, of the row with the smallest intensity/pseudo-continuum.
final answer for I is 4014.0 angstrom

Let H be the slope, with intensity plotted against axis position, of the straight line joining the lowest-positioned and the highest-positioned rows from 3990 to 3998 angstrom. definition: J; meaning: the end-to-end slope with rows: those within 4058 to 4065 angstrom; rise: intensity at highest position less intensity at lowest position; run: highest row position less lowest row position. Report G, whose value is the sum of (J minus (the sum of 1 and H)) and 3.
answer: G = 1.88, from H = 0.06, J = -0.06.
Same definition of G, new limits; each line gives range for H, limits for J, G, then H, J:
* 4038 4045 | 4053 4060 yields 1.84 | 0.04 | -0.12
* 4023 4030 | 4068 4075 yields 2.00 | 0.00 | 0.00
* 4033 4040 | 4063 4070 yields 1.74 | 0.10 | -0.16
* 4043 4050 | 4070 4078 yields 2.08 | -0.10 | -0.02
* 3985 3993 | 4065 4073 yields 1.52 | 0.30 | -0.18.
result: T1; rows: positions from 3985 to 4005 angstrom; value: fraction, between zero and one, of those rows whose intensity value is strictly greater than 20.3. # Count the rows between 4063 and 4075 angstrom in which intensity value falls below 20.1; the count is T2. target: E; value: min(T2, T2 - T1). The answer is 5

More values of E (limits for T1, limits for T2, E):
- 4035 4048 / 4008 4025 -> 1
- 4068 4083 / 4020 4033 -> 0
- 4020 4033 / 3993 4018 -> 5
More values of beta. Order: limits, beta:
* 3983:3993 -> 91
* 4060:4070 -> -238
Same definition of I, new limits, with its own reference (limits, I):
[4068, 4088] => 4086.5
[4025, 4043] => 4036.5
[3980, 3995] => 3986.5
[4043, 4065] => 4061.5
